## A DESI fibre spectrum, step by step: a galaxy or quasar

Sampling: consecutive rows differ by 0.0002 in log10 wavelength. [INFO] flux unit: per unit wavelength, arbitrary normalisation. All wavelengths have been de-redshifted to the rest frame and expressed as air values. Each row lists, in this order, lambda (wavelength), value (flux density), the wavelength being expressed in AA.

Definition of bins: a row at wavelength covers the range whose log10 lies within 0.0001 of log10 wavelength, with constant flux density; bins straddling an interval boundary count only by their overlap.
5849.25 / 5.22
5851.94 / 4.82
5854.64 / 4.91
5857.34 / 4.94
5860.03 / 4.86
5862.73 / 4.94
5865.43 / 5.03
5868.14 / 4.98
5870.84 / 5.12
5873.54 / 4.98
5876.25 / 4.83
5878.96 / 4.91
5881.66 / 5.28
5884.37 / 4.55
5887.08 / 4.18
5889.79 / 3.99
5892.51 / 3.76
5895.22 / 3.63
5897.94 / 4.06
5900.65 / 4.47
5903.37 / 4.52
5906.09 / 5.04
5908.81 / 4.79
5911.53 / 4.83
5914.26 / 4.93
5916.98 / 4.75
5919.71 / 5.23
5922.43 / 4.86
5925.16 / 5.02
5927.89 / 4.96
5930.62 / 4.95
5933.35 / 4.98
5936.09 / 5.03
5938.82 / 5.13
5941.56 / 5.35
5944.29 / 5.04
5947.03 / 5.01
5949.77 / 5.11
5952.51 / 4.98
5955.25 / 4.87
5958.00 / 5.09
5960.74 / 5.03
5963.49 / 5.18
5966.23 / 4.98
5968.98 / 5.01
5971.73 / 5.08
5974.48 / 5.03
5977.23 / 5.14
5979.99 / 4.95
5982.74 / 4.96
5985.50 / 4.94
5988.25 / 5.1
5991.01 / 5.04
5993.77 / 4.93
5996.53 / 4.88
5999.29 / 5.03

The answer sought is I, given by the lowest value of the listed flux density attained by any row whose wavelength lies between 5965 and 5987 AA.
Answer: 4.94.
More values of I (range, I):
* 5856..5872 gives 4.86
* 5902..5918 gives 4.52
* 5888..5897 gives 3.63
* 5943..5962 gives 4.87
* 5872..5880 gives 4.83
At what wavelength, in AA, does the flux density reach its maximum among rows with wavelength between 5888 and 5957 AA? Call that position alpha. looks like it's 5941.56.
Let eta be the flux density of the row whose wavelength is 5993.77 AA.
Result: 4.93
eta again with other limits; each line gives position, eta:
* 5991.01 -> 5.04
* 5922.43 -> 4.86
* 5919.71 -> 5.23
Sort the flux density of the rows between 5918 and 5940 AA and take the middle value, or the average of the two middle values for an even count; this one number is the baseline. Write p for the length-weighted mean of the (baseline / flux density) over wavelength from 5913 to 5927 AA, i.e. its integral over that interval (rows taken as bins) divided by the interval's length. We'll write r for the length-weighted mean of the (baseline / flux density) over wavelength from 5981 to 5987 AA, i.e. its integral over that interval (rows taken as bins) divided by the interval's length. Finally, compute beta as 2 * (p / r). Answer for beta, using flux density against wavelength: 2.00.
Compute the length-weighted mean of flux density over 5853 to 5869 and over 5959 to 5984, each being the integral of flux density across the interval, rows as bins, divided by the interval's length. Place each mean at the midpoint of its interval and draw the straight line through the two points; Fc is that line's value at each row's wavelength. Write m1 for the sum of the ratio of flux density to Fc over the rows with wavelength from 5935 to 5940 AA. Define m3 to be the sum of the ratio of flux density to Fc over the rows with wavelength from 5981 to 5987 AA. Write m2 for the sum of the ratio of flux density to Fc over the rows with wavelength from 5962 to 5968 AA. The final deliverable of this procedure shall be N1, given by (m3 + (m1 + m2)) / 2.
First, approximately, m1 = 2.03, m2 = 2.02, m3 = 1.96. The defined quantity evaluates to 3.00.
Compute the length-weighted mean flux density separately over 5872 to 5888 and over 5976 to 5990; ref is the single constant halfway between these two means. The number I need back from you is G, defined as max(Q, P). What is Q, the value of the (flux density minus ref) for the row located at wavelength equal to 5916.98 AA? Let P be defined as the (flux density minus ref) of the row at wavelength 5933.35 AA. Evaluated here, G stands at 0.067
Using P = 0.07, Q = -0.16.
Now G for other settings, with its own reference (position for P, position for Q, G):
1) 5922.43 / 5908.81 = -0.053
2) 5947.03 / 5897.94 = 0.097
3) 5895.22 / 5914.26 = 0.017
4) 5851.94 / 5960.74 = 0.117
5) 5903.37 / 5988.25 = 0.187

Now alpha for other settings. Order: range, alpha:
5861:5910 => 5881.66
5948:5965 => 5963.49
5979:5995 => 5988.25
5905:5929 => 5919.71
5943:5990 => 5963.49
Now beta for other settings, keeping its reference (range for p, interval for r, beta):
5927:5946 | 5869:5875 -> 1.99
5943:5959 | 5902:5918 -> 1.92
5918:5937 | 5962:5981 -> 2.02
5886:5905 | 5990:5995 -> 2.45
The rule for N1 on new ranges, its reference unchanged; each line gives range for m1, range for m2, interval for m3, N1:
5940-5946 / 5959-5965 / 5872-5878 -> 3.04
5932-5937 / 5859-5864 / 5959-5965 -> 3.01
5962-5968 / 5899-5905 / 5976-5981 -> 2.91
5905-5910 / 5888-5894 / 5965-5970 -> 2.76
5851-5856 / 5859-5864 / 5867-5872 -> 3.00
